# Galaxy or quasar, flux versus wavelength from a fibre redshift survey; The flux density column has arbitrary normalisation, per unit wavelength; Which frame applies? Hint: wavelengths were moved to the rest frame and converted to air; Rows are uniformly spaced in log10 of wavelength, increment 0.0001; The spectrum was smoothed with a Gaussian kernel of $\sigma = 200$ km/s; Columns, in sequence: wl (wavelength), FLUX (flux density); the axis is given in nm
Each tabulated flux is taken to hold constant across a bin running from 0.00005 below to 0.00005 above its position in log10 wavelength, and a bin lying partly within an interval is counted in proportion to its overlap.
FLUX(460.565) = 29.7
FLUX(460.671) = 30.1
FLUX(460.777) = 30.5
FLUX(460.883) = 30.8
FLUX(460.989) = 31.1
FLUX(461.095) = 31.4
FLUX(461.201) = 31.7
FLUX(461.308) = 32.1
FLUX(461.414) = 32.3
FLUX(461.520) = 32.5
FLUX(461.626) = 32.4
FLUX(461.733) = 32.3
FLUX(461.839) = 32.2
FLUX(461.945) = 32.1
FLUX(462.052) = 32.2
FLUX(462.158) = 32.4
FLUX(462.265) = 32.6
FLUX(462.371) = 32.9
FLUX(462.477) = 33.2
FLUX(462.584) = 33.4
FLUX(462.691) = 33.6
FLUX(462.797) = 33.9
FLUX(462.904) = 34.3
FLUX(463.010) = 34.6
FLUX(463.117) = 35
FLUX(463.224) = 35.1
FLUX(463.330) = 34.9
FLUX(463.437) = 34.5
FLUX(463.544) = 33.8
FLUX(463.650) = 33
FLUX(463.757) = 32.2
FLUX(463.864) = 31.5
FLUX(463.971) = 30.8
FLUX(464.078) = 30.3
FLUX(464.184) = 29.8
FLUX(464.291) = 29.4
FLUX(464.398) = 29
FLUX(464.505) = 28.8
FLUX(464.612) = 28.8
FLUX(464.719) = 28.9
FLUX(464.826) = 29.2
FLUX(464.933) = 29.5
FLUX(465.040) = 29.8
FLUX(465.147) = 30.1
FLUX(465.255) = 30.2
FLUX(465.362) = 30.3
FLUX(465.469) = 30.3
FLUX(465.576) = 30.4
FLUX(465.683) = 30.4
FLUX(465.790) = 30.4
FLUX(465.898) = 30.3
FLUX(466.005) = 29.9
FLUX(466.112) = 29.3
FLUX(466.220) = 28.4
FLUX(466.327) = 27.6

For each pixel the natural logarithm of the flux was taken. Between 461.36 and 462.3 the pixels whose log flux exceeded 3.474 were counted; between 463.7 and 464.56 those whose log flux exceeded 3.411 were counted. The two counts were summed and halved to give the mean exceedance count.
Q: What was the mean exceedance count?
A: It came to 5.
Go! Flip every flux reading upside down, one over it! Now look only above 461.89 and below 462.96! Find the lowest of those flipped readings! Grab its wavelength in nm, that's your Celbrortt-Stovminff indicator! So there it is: 462.904 nm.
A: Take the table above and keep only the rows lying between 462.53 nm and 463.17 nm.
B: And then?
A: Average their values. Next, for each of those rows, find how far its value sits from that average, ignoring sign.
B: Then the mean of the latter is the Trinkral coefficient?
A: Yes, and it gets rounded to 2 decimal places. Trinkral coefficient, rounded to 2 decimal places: 0.50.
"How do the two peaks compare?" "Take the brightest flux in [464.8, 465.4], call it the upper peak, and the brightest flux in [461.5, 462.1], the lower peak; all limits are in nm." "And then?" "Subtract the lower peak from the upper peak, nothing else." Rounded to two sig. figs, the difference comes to -2.2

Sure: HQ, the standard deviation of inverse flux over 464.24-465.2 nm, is 0.0005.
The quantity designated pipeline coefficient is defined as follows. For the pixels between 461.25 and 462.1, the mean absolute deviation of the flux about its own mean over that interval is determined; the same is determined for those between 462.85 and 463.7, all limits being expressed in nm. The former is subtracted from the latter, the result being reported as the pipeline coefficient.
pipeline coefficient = 0.41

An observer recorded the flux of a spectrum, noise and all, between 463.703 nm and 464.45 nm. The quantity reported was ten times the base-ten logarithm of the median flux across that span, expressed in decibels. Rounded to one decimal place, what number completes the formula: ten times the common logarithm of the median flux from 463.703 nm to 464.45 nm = 14.8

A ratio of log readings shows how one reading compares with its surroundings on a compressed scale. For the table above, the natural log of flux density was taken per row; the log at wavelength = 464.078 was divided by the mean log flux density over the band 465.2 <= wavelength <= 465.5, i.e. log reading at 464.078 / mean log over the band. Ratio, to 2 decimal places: 1.00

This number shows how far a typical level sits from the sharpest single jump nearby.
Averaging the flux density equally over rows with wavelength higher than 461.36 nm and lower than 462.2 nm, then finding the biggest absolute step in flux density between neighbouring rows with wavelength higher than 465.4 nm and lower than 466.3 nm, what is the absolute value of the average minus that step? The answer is 31.4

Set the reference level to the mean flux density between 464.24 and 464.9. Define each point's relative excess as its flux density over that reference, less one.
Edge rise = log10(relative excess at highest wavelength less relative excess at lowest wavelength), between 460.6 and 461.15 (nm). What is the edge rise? -1.35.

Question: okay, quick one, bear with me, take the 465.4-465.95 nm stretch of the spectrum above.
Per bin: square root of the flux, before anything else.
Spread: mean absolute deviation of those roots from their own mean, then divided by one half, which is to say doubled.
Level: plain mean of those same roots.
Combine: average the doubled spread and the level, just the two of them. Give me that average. 2.76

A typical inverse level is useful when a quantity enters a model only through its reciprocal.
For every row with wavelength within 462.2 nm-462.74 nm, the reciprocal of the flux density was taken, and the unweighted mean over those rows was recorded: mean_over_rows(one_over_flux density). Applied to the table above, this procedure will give 0.0302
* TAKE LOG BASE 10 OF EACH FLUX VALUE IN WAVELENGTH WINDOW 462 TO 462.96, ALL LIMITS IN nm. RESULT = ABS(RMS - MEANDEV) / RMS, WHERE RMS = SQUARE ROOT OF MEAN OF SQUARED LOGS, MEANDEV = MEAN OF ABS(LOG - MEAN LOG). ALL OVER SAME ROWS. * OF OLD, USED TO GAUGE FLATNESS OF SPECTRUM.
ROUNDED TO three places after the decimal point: 0.995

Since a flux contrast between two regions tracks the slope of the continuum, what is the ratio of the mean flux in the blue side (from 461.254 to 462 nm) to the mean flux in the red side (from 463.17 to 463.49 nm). 0.93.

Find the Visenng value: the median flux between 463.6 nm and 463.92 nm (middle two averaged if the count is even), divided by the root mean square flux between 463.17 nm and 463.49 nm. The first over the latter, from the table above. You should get 0.92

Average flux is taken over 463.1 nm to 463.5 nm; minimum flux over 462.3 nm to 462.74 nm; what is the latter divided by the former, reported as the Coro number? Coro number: 0.94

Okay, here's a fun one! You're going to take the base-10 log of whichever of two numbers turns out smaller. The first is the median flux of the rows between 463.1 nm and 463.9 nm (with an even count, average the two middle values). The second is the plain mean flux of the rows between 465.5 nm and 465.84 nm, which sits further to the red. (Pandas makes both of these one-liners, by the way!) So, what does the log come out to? 1.48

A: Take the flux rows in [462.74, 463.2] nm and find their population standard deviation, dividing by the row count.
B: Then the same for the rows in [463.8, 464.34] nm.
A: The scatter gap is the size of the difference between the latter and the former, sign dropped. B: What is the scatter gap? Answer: 0.34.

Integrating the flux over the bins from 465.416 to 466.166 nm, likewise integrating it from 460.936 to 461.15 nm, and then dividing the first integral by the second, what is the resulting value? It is 3.4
